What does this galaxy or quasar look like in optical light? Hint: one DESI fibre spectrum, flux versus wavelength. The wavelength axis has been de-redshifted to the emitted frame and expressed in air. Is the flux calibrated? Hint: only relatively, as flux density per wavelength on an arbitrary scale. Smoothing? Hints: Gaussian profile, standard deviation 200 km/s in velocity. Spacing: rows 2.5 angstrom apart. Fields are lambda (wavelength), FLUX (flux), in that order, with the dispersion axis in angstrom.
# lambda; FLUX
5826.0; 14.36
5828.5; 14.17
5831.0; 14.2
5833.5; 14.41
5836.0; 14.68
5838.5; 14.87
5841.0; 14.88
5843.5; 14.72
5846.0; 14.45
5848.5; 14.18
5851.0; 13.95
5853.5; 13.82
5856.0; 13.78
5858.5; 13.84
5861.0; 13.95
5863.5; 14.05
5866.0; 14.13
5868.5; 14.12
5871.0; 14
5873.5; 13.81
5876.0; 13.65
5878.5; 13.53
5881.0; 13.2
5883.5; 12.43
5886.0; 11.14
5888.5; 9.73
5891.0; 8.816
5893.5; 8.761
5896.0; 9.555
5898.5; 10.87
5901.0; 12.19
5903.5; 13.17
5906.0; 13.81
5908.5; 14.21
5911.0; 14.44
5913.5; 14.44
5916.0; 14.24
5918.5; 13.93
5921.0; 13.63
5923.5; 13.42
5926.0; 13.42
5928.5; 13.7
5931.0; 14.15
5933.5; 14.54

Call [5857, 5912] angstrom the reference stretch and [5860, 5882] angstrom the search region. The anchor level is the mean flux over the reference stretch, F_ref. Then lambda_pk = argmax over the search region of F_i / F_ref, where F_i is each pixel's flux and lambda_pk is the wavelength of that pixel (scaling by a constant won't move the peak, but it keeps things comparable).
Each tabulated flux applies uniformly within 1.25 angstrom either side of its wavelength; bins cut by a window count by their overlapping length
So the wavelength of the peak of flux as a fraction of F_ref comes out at 5866.0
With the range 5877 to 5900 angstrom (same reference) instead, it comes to 5878.5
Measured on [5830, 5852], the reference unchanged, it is 5841.0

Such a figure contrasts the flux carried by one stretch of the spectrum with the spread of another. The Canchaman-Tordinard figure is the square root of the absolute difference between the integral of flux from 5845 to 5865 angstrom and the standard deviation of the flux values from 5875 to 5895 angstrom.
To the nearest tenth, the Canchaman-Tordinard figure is 16.7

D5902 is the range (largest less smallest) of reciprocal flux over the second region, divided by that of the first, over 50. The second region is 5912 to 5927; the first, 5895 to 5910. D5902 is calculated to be 0.003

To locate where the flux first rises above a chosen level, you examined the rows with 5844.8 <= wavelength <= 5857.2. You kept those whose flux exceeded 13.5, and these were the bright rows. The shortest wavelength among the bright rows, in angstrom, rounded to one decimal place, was 5846.0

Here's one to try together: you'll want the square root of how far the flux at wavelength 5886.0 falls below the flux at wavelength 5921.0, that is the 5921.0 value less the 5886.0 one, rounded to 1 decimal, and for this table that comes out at 1.6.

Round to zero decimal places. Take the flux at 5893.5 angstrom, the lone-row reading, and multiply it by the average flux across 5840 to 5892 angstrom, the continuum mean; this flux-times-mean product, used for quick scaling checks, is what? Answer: 117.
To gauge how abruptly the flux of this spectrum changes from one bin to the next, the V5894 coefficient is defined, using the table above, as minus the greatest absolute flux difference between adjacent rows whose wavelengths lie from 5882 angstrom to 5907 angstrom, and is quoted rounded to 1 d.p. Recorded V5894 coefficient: -1.4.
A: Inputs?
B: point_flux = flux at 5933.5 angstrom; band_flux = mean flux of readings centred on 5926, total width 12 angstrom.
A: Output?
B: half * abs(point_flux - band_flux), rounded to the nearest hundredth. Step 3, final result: 0.44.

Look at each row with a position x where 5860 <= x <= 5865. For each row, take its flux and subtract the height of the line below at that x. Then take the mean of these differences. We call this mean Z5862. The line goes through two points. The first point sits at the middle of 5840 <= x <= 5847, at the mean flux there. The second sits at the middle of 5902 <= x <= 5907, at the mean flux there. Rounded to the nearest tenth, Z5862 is -0.3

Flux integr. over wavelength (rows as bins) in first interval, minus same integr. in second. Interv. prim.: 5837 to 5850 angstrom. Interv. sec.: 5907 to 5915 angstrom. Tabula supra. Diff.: 75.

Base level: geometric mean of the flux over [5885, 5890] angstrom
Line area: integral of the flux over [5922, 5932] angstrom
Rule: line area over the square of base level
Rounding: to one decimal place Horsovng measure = 1.3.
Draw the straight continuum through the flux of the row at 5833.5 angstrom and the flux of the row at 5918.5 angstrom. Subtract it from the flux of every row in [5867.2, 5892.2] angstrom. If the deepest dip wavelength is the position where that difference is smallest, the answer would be 5891.0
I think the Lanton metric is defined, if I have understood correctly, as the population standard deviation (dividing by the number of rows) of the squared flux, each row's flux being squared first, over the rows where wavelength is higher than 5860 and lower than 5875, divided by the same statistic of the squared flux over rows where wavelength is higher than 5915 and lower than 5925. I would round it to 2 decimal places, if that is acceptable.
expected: 0.36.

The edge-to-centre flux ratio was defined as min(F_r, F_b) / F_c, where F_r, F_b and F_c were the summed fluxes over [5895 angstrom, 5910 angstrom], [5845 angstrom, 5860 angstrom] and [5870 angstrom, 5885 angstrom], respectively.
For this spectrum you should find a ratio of 0.92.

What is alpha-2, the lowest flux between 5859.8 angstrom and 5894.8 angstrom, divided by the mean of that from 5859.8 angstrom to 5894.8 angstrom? 0.70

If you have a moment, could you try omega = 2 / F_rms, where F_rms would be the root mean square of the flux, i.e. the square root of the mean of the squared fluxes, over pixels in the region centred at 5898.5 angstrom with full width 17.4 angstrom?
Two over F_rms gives 0.179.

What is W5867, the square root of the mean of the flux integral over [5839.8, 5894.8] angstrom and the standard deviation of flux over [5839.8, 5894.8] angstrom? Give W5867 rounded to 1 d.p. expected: 19.0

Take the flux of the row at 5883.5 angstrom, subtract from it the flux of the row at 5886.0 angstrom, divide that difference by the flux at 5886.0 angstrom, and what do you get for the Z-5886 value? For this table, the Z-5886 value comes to 0.12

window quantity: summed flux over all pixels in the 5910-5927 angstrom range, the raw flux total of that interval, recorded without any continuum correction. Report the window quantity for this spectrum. 98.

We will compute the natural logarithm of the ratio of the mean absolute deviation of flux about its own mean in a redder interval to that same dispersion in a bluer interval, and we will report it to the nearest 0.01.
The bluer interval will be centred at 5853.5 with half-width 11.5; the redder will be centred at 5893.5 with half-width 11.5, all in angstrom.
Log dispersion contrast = 1.71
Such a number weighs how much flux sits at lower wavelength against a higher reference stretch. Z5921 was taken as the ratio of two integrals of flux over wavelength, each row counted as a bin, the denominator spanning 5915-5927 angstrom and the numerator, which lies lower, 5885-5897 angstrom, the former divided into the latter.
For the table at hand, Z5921 0.70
